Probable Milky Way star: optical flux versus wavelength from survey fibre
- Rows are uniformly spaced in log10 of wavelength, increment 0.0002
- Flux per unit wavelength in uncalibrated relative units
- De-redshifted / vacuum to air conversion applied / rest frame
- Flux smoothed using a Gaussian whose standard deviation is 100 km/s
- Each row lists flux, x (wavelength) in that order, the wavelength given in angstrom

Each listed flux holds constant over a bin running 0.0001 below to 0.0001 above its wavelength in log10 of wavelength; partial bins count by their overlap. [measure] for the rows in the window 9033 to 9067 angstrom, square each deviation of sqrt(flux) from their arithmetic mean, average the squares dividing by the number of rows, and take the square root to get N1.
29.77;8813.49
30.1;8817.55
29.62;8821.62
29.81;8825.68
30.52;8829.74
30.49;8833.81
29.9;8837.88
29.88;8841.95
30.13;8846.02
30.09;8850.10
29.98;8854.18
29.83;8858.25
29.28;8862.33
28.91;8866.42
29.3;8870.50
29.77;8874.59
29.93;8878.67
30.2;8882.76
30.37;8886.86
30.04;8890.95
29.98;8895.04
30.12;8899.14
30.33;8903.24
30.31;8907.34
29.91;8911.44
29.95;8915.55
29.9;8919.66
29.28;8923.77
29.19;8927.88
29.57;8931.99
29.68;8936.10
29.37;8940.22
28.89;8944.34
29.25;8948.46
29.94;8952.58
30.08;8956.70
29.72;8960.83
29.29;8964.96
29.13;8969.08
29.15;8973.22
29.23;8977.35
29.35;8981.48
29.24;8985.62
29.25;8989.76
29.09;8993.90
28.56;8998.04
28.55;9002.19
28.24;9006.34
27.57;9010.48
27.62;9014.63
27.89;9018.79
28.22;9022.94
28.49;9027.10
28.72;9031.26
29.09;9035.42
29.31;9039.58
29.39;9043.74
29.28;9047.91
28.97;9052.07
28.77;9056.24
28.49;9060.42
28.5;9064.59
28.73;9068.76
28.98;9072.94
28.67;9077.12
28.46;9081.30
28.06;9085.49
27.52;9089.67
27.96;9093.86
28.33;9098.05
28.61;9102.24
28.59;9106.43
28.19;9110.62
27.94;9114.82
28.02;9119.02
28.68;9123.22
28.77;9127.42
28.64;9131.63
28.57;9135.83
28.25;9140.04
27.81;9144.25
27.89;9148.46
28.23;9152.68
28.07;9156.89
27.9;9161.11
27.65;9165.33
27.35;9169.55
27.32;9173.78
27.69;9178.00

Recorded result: 0.031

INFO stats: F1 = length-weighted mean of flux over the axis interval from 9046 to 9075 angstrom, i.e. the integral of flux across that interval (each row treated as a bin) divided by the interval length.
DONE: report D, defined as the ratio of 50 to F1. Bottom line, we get 1.73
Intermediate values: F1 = 28.8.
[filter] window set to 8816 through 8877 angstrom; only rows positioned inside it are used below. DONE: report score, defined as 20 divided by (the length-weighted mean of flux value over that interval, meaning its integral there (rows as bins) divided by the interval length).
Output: 0.670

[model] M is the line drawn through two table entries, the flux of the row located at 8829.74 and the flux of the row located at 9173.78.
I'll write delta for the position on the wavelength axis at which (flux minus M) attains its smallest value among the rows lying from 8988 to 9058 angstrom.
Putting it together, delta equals 9010.48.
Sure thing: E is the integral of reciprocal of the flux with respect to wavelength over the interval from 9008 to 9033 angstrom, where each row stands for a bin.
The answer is 0.89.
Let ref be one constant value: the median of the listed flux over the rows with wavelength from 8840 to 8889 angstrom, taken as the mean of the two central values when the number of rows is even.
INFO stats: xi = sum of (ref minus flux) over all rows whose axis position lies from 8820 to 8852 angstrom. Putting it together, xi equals -1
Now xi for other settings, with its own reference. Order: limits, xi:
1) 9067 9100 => 13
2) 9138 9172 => 16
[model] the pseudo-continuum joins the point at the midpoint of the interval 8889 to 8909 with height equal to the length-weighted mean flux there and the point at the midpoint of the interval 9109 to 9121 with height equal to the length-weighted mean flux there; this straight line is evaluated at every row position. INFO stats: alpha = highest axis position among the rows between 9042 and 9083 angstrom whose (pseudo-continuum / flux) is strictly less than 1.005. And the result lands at 9081.30 angstrom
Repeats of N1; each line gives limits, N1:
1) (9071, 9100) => 0.042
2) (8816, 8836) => 0.033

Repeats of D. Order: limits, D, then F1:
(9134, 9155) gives 1.78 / 28.1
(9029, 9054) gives 1.72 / 29.1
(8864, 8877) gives 1.70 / 29.3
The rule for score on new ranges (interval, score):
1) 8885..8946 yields 0.671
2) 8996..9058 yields 0.700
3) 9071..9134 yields 0.705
